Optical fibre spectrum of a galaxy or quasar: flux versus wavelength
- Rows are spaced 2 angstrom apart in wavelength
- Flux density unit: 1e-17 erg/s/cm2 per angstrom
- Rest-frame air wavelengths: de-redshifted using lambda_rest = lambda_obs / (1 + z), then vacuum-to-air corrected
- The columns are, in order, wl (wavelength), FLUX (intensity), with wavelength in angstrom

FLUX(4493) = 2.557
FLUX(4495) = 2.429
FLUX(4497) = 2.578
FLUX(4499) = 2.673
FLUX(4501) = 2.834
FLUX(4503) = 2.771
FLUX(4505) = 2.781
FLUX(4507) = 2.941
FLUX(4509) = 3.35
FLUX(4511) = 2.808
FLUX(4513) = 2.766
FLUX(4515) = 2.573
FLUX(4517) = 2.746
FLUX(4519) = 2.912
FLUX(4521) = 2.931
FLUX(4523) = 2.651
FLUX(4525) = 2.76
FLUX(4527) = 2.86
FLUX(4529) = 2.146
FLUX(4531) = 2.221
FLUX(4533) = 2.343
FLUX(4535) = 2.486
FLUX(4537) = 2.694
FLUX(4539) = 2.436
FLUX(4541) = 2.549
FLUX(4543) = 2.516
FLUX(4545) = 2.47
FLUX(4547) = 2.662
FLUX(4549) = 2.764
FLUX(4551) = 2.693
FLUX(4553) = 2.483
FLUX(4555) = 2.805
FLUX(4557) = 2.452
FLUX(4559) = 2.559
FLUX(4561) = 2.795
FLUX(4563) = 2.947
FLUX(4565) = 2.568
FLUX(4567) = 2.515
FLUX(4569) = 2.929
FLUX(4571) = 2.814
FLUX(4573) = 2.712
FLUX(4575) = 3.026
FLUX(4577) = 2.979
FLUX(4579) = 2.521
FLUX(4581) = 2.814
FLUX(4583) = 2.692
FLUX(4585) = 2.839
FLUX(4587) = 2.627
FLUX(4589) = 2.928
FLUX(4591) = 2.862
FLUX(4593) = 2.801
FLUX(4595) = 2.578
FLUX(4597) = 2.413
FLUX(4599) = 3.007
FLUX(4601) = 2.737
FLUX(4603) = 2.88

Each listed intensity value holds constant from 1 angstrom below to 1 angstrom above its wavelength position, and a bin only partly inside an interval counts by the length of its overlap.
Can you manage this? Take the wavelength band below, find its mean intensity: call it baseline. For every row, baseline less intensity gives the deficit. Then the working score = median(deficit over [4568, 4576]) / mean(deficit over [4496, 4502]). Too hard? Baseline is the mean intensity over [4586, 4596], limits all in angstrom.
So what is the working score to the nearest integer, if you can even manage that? -2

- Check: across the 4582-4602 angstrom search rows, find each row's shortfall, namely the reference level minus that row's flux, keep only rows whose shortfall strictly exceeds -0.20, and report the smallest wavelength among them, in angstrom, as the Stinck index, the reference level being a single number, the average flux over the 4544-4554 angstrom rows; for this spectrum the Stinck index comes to 4583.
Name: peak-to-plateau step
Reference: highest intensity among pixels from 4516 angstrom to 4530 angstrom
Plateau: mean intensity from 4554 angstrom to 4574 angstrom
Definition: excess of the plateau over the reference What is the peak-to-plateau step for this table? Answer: -0.22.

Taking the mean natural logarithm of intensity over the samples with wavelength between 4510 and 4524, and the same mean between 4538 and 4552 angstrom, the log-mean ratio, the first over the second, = 1.07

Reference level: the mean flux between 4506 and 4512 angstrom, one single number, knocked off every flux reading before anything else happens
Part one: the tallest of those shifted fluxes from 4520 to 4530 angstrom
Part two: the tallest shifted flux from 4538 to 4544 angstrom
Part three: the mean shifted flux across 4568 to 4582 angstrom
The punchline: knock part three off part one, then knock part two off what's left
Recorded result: 0.59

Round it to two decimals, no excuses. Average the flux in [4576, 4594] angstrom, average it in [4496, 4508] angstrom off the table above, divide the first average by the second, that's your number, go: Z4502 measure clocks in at 1.01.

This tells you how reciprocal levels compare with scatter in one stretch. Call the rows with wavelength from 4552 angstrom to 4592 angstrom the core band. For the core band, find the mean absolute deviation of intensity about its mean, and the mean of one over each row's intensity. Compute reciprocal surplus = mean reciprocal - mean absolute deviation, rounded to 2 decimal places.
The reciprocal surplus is 0.21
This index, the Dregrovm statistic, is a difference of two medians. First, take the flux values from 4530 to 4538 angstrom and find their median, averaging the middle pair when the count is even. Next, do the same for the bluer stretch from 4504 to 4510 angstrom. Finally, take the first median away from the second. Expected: 0.53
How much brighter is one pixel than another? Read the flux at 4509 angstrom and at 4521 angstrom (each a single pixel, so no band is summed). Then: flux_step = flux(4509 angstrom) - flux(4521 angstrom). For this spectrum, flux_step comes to 0.42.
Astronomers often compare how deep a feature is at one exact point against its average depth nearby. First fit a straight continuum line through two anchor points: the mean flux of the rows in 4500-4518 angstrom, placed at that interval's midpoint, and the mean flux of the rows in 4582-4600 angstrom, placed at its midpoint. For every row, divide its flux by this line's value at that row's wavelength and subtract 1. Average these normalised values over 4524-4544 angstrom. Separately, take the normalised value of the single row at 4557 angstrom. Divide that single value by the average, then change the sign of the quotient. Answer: -1.1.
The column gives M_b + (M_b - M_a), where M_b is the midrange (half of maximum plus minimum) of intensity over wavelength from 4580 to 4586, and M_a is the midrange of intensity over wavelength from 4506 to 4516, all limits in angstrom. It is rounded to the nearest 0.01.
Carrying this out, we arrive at 2.57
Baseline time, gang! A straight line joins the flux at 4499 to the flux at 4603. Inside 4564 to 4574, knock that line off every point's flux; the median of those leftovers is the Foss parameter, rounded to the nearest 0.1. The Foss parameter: -0.1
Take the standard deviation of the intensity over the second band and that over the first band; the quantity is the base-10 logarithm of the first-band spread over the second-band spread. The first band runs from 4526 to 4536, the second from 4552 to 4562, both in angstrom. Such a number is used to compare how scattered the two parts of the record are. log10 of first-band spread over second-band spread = 0.22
